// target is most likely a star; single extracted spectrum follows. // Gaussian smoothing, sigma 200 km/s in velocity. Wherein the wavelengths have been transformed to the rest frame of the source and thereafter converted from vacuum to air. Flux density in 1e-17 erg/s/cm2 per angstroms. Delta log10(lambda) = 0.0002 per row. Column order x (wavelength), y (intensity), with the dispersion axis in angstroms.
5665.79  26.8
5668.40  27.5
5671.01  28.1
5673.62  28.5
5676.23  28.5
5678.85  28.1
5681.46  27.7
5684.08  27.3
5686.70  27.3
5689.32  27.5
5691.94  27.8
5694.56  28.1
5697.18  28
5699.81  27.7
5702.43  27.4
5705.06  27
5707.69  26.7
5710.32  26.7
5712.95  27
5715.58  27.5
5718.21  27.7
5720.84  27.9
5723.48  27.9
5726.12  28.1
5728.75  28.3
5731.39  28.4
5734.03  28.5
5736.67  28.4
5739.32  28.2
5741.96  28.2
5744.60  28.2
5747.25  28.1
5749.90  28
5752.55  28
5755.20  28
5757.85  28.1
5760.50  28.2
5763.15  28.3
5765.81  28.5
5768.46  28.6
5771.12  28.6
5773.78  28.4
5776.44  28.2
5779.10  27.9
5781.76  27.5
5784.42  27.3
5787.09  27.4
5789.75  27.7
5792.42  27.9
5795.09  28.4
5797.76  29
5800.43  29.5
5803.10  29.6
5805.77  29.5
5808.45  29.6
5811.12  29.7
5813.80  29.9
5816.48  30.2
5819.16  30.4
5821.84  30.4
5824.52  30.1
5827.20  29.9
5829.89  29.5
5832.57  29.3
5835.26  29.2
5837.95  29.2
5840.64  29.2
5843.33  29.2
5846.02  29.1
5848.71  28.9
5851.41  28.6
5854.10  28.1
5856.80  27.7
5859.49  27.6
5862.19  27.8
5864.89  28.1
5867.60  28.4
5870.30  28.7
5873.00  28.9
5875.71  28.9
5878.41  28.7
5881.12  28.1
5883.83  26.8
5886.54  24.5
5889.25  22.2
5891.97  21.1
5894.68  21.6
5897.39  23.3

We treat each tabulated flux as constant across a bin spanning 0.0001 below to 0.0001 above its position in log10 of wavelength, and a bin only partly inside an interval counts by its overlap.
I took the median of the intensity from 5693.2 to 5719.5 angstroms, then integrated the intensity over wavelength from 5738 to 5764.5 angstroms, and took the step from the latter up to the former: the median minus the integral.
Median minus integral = -718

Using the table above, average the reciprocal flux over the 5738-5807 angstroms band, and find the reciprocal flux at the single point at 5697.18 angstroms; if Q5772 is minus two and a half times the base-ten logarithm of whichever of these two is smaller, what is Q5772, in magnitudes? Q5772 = 3.63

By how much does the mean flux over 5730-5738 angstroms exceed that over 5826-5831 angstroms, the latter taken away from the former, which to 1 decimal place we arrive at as -1.3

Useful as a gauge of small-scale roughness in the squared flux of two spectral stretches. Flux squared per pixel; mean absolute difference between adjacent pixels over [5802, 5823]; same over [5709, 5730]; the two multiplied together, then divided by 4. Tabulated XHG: 27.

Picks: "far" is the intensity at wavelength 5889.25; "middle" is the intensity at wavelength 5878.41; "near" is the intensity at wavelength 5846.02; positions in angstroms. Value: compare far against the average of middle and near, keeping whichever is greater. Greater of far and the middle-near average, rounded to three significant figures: 28.9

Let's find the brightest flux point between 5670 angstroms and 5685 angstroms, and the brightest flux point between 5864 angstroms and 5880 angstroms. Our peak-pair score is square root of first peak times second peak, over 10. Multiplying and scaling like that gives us 2.87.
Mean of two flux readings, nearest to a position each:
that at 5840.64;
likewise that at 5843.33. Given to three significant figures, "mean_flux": 29.2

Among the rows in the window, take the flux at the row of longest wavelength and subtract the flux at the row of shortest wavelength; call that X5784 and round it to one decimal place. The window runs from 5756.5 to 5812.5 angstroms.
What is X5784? 1.6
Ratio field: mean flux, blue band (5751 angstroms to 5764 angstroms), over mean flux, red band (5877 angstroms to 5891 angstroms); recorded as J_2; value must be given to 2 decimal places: 1.08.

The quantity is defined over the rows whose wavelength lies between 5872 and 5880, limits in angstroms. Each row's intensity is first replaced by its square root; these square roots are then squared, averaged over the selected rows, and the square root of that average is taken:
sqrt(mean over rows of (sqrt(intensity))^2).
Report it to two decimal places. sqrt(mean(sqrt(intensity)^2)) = 5.37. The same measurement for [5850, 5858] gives 5.30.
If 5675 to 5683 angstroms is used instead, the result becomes 5.30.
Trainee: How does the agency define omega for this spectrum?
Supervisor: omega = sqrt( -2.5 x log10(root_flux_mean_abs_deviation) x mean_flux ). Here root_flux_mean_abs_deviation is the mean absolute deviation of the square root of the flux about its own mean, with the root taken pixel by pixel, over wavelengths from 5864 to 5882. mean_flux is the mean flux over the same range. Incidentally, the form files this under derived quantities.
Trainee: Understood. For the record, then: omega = 10.6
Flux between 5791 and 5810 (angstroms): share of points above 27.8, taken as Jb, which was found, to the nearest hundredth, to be 1.00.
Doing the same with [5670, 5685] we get 0.67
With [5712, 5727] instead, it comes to 0.50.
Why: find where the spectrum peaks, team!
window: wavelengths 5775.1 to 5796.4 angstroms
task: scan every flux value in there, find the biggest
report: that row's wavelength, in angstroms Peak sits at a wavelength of 5795.09 angstroms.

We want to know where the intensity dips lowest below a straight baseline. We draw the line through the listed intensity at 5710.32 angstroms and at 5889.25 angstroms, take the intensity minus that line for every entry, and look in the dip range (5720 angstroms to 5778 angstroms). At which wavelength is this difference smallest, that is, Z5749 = 5720.84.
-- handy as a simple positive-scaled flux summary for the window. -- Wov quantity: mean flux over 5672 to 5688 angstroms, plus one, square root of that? 5.38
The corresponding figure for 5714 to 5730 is 5.38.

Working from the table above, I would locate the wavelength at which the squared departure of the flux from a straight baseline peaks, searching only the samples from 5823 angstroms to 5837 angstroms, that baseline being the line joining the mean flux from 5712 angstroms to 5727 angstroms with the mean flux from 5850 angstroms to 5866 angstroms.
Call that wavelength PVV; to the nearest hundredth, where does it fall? 5824.52 angstroms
